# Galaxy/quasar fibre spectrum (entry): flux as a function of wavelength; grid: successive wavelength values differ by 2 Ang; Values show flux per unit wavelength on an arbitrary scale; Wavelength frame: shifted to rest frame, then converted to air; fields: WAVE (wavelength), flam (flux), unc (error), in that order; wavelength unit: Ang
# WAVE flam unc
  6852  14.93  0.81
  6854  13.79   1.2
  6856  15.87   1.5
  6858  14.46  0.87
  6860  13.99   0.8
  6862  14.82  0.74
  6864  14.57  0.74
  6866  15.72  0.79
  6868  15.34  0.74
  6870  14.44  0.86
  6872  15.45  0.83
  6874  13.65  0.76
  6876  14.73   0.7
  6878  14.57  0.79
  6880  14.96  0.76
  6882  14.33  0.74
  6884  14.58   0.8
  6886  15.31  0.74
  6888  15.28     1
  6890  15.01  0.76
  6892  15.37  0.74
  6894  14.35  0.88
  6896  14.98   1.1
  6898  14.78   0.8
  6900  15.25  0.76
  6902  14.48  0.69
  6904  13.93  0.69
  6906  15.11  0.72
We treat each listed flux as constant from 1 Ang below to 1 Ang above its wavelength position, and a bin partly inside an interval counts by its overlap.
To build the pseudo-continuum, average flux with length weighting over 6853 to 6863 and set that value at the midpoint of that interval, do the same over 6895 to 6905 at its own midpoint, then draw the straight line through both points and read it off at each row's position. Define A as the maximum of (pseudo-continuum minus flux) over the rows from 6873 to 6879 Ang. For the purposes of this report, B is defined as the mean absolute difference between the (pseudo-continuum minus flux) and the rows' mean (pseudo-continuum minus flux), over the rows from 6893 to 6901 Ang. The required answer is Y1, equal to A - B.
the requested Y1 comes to 0.70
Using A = 1.0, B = 0.27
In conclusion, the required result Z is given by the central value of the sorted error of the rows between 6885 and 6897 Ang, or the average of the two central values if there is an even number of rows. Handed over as 0.82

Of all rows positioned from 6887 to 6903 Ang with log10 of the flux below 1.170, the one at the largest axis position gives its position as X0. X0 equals 6902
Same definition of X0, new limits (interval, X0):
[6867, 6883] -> 6882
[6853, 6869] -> 6864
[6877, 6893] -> 6884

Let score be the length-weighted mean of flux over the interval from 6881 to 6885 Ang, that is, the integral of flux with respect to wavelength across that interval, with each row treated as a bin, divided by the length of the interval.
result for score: 14.5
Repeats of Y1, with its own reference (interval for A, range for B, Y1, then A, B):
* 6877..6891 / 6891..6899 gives 0.00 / 0.3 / 0.31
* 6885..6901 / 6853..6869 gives -0.29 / 0.3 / 0.61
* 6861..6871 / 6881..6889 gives -0.24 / 0.2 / 0.42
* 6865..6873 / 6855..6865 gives -0.31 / 0.2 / 0.48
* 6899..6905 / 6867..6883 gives 0.32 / 0.8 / 0.44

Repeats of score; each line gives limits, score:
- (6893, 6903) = 14.8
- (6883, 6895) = 15.0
